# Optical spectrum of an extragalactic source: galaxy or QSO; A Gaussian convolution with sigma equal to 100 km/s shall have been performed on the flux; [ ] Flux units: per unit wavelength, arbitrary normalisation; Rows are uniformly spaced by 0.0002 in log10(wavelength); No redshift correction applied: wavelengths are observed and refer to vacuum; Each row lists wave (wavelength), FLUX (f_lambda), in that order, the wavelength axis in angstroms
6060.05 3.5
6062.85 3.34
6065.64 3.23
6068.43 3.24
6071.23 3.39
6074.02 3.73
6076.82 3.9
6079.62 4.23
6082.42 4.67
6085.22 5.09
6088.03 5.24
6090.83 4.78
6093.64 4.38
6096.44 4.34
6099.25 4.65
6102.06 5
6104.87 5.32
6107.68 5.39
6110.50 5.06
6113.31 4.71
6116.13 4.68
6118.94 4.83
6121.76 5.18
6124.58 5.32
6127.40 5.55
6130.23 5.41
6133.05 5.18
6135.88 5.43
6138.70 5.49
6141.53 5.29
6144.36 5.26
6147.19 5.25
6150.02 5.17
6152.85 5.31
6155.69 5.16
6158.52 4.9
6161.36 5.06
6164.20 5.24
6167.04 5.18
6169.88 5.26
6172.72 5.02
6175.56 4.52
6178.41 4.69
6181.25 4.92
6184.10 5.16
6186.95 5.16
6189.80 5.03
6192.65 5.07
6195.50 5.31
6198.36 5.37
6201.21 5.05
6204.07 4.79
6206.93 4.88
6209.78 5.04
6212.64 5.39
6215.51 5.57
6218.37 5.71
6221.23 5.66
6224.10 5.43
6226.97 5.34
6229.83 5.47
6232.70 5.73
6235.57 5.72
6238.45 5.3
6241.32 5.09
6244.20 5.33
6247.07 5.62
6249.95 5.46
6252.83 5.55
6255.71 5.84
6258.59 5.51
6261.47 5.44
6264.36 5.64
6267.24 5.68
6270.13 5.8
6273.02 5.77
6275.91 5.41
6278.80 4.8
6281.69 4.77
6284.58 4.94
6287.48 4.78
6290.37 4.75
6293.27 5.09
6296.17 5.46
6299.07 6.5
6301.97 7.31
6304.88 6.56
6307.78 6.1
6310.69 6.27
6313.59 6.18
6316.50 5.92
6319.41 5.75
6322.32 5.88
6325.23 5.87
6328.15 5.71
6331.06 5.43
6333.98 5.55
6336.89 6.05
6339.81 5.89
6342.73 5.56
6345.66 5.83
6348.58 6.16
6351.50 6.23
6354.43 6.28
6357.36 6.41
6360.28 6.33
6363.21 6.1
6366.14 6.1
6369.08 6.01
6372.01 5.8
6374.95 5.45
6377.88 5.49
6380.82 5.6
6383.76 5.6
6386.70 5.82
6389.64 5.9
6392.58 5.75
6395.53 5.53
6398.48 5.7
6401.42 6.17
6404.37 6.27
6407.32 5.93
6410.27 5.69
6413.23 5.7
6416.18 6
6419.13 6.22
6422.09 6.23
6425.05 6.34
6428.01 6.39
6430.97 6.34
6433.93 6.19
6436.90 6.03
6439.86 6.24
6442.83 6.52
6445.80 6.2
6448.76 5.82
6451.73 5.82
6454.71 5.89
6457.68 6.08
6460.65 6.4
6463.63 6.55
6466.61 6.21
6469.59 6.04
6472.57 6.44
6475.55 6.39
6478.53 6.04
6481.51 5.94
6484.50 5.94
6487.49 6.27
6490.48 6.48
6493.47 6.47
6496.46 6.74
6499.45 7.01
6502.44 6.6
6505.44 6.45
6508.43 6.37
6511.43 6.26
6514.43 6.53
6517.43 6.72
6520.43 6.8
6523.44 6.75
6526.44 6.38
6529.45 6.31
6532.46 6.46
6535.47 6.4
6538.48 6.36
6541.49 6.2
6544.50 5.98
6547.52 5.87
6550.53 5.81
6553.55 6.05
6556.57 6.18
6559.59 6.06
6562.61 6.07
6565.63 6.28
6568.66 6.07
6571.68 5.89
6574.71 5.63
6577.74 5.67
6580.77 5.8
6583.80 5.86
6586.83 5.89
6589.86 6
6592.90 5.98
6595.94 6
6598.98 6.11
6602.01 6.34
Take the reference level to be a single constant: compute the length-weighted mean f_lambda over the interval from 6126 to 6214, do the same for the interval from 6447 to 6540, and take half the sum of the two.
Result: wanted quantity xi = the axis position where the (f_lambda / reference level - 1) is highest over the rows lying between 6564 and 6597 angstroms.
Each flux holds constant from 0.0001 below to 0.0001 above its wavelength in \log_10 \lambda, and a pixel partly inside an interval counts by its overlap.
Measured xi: 6565.63 angstroms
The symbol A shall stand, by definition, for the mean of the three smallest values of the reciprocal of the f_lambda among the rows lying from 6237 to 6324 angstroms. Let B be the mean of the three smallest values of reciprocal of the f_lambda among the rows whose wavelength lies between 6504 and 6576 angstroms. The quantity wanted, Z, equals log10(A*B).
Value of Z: -1.66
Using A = 0.148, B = 0.148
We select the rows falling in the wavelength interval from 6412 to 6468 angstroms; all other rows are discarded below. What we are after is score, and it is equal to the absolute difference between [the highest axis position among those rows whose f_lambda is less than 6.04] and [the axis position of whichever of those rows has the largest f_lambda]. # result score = 8.9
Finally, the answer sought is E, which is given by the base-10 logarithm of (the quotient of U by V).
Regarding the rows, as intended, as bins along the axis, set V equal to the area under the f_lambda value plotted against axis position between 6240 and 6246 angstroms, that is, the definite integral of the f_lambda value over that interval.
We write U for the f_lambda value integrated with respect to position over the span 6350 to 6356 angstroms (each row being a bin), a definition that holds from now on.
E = 0.08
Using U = 37.5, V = 31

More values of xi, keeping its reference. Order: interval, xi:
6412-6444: 6442.83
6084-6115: 6107.68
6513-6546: 6520.43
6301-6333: 6301.97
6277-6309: 6301.97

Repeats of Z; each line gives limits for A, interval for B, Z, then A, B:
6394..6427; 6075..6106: -1.52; 0.159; 0.192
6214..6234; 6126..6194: -1.50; 0.175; 0.182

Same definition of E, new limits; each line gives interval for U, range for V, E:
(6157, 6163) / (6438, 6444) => -0.10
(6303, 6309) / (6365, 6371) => 0.03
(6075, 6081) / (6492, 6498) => -0.21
